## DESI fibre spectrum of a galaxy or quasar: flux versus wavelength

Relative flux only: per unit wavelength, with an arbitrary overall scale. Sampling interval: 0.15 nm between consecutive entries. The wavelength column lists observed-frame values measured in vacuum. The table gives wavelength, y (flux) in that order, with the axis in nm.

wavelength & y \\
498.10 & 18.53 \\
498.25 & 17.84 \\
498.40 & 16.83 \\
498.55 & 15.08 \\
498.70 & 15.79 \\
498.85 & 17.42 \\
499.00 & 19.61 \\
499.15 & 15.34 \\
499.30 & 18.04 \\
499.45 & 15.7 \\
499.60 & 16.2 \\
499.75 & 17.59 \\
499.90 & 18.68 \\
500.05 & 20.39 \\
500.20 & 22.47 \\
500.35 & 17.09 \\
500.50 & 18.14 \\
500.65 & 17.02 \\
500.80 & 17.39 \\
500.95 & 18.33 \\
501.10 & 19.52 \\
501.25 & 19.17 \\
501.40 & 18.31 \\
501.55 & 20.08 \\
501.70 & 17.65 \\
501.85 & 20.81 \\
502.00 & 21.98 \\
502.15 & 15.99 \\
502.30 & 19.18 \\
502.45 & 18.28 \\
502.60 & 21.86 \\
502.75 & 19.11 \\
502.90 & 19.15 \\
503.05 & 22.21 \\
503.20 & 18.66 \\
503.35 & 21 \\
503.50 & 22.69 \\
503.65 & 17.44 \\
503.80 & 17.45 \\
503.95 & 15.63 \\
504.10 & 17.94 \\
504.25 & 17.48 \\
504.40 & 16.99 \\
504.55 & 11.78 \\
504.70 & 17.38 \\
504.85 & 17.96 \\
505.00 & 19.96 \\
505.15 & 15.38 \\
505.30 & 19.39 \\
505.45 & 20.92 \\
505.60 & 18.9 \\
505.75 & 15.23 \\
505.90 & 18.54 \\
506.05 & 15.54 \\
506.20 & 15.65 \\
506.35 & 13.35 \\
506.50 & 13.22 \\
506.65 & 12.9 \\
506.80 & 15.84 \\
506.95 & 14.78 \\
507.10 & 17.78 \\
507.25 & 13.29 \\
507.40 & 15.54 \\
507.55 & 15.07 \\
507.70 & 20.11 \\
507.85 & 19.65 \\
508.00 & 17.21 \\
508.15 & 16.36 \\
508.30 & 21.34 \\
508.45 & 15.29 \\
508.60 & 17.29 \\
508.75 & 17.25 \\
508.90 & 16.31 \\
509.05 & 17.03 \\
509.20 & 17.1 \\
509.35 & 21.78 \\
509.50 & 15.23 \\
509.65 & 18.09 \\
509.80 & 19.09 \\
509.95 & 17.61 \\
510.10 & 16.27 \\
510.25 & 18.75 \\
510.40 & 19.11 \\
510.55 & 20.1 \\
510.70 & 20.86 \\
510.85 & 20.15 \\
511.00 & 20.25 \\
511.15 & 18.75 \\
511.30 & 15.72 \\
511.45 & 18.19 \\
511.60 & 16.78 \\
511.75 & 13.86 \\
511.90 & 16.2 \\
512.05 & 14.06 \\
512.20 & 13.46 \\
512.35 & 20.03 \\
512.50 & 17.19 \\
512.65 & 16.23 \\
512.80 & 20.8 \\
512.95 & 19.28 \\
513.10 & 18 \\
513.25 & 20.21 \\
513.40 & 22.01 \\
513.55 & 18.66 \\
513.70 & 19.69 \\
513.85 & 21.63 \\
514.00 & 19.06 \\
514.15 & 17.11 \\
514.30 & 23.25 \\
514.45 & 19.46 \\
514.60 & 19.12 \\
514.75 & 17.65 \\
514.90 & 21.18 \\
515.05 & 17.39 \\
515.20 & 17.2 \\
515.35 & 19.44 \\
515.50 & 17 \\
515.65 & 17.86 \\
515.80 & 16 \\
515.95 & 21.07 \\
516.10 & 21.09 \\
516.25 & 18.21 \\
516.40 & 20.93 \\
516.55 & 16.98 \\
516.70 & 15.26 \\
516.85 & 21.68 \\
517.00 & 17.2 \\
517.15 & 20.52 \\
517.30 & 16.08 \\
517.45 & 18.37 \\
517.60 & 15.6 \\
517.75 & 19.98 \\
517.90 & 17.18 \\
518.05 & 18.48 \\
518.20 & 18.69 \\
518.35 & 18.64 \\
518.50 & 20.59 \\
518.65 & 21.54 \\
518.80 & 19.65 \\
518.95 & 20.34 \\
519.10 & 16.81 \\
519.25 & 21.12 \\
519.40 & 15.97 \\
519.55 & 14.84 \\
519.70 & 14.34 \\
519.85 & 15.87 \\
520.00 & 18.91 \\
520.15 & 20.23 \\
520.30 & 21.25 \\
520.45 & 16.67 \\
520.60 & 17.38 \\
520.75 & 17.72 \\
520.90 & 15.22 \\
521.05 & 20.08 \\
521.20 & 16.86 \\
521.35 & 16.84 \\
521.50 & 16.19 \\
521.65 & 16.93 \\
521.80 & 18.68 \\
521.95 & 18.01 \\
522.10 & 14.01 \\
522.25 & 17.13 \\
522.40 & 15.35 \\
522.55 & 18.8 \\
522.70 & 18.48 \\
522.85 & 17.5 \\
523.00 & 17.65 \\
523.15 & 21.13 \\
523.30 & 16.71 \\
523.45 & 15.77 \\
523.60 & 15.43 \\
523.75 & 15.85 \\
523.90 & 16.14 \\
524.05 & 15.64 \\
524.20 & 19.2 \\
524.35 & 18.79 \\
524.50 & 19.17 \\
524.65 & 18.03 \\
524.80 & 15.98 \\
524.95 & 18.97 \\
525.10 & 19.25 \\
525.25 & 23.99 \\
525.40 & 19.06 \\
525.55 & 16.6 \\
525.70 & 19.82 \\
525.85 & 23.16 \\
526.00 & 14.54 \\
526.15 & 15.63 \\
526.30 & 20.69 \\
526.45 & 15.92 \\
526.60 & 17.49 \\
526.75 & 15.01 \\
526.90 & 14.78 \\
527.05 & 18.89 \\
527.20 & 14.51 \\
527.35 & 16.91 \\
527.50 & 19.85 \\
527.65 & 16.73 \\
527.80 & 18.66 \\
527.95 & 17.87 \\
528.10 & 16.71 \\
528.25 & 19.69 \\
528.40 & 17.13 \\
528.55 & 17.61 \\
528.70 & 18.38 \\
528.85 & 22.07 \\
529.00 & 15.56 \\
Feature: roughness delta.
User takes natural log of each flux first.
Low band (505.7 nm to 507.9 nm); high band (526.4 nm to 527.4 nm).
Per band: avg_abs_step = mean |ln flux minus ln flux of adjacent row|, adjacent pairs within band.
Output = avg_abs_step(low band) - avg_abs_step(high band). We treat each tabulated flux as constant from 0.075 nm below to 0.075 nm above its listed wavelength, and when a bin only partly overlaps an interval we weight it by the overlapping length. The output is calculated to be -0.024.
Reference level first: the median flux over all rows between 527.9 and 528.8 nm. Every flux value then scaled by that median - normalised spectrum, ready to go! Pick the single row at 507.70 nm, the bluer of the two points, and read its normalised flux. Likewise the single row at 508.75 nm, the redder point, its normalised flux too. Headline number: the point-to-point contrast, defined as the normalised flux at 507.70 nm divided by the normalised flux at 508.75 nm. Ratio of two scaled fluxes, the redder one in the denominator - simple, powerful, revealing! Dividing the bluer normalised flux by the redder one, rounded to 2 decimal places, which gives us 1.17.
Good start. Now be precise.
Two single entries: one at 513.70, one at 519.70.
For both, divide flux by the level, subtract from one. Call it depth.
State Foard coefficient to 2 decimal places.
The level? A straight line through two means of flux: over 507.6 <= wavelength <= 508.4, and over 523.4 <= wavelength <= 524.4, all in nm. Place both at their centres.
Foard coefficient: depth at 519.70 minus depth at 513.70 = 0.26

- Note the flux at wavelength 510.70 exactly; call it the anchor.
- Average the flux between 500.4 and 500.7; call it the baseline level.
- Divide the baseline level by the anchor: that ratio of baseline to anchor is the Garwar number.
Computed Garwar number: 0.84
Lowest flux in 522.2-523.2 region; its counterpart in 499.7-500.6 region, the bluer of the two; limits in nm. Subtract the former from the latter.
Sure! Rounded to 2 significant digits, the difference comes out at 1.7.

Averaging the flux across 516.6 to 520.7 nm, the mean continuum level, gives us 18.3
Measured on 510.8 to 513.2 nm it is 17.4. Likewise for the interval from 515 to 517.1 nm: 18.4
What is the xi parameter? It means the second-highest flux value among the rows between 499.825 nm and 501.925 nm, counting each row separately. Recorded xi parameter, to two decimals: 20.81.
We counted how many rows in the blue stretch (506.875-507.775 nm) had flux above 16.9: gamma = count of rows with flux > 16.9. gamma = 2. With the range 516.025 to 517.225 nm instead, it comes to 7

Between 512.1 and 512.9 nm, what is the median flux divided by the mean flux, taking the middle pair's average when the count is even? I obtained 0.98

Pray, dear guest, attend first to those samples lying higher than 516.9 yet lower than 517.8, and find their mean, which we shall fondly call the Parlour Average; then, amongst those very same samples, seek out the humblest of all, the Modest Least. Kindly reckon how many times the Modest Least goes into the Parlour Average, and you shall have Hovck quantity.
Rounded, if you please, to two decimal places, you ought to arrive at 1.15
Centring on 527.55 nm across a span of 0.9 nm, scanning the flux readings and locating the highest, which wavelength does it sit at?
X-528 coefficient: 527.50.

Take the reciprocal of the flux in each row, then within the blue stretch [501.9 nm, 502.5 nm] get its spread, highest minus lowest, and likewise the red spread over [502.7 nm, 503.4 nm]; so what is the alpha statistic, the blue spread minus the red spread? 0.0085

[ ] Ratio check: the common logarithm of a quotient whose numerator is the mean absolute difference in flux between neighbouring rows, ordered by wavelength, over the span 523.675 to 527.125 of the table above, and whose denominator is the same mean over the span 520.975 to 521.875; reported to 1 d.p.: 0.3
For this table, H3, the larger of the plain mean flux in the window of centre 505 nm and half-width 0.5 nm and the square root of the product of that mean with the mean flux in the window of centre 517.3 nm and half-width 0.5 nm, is 18.0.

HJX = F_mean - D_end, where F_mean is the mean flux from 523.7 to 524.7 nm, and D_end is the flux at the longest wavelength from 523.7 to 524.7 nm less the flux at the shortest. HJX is 15.4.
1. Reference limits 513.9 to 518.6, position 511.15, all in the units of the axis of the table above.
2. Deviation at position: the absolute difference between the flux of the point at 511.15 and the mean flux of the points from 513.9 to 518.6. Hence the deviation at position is 0.1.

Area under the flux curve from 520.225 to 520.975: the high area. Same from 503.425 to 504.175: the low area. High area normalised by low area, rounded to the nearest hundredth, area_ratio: 0.97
